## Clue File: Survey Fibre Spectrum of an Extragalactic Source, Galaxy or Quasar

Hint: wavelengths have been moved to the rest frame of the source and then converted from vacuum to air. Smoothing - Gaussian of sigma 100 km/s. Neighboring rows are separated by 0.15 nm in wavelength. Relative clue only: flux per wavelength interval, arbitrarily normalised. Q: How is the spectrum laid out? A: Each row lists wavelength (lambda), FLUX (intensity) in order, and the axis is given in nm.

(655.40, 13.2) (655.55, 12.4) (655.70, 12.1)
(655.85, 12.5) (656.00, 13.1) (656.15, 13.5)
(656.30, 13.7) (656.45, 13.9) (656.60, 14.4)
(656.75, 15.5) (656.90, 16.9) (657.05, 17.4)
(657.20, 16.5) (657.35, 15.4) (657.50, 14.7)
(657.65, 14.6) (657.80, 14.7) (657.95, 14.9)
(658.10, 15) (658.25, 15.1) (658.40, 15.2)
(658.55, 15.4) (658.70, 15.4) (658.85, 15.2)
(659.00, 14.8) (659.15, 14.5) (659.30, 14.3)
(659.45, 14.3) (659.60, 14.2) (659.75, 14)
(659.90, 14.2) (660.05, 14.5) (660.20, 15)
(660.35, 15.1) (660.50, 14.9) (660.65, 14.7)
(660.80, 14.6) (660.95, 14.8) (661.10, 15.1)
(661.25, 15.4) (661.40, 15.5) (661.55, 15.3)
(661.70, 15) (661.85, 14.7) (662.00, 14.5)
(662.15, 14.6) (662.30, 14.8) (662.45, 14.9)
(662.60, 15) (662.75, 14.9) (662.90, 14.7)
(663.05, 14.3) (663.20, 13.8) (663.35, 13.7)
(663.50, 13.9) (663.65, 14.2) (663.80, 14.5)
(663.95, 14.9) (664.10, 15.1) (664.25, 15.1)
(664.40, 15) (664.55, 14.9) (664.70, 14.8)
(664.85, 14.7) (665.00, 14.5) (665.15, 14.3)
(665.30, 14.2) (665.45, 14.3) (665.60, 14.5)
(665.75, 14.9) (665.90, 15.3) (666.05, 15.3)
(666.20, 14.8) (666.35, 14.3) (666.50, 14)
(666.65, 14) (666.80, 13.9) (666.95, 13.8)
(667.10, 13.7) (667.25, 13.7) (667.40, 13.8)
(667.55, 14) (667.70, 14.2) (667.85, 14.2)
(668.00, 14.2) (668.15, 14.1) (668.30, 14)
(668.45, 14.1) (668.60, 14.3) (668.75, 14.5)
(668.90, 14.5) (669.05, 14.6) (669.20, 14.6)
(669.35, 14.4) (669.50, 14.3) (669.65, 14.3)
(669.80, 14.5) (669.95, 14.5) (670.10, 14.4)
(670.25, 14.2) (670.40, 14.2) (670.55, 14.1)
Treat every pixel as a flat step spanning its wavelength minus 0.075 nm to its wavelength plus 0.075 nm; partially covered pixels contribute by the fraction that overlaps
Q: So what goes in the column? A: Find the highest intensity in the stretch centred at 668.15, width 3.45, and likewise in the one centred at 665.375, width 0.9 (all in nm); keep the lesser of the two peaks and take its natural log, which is 2.68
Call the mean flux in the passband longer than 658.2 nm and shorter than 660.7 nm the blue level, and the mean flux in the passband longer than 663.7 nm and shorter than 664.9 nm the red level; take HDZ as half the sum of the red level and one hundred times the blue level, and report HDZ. 745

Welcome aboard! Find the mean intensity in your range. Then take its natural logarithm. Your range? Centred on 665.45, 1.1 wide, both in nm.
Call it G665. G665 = 2.68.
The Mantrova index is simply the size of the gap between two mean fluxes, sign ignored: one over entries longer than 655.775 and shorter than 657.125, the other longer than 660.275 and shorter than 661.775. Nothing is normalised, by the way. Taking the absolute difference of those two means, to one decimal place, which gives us 0.5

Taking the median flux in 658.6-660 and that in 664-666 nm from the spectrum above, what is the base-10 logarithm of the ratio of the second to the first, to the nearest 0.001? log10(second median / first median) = 0.015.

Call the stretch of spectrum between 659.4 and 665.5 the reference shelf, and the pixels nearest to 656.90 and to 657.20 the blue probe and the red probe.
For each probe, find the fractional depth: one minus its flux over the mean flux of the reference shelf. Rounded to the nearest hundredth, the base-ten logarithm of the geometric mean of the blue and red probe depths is -0.86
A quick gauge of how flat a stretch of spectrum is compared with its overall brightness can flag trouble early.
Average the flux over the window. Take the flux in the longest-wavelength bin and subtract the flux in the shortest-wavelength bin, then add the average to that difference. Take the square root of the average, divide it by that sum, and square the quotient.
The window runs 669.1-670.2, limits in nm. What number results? 0.071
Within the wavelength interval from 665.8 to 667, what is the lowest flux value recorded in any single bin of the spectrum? 13.8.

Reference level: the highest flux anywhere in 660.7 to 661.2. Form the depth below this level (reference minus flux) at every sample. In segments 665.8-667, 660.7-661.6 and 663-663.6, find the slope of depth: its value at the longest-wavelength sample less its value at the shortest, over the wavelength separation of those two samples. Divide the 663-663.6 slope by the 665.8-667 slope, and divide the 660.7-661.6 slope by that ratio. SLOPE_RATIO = -1.5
